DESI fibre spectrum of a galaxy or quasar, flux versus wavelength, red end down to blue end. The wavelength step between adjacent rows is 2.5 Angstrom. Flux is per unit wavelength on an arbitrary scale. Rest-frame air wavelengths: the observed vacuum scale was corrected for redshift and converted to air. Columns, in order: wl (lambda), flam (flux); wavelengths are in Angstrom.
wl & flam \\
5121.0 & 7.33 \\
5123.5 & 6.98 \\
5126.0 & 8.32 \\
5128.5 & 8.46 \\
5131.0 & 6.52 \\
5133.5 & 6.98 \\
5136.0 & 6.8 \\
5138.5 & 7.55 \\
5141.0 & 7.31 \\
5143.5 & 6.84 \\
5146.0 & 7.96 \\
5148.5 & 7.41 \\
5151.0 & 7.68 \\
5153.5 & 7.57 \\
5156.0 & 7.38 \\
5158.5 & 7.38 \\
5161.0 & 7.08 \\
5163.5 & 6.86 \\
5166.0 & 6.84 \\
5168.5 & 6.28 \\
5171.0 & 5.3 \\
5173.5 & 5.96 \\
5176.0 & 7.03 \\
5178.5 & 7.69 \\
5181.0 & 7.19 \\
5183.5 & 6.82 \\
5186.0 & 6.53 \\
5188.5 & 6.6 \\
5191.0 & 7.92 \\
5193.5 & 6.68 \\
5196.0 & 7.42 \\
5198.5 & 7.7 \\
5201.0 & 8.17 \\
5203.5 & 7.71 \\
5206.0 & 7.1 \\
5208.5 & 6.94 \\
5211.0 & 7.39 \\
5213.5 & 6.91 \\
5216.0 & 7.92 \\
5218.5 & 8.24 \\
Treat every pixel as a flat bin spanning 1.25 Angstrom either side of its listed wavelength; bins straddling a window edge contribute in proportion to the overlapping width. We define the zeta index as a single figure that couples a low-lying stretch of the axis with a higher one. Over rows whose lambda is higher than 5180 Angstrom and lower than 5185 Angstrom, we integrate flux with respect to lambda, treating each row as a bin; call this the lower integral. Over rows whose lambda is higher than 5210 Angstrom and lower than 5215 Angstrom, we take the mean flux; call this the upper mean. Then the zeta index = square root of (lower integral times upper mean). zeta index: 15.8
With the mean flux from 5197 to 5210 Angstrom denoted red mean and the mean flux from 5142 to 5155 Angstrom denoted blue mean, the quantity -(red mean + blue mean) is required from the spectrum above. -15.0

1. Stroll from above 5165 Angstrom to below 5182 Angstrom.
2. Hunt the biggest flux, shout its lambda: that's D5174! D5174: 5178.5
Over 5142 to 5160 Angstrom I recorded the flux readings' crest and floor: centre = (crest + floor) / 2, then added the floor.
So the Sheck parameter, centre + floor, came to 14.2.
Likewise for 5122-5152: 14.0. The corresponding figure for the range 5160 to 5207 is 12.0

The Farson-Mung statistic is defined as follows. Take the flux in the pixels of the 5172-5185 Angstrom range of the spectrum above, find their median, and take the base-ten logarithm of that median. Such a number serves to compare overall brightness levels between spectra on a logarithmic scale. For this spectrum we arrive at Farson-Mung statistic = 0.847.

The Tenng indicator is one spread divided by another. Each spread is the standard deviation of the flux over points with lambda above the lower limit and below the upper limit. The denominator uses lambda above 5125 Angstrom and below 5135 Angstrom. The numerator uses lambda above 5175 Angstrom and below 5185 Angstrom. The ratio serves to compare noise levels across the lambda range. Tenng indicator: 0.38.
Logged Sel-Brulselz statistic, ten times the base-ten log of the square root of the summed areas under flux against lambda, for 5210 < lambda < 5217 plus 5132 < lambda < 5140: 10.2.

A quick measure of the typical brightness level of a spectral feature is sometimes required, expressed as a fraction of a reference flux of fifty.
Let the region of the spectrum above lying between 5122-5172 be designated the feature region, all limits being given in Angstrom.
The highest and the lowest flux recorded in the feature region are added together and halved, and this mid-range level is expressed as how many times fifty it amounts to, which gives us 0.138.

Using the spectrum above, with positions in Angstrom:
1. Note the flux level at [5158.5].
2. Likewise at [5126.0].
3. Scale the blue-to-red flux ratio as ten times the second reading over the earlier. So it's 11.3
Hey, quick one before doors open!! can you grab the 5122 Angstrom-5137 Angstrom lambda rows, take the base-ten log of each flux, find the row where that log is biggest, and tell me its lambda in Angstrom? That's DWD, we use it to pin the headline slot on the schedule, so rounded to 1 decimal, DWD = 5128.5 Angstrom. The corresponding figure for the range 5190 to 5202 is 5201.0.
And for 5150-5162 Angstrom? 5151.0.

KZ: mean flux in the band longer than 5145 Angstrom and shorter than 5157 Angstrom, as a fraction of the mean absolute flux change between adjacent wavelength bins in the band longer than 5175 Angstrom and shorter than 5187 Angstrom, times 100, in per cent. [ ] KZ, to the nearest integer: 1670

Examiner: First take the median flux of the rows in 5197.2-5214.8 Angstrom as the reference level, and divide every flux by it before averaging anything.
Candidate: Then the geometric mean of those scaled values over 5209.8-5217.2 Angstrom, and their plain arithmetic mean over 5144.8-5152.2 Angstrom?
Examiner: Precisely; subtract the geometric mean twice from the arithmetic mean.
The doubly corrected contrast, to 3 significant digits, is -0.962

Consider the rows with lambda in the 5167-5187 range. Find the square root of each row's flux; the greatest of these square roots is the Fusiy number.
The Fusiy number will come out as 2.77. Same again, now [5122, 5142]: 2.91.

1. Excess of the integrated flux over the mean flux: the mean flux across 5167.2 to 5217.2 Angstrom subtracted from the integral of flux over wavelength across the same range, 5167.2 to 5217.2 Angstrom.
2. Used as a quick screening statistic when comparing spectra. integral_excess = 346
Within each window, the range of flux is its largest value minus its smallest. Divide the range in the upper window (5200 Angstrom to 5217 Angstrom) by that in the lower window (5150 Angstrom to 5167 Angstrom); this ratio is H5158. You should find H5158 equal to 1.50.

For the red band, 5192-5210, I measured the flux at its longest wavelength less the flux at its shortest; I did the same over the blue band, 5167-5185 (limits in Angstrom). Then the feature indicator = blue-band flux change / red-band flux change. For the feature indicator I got 2.1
